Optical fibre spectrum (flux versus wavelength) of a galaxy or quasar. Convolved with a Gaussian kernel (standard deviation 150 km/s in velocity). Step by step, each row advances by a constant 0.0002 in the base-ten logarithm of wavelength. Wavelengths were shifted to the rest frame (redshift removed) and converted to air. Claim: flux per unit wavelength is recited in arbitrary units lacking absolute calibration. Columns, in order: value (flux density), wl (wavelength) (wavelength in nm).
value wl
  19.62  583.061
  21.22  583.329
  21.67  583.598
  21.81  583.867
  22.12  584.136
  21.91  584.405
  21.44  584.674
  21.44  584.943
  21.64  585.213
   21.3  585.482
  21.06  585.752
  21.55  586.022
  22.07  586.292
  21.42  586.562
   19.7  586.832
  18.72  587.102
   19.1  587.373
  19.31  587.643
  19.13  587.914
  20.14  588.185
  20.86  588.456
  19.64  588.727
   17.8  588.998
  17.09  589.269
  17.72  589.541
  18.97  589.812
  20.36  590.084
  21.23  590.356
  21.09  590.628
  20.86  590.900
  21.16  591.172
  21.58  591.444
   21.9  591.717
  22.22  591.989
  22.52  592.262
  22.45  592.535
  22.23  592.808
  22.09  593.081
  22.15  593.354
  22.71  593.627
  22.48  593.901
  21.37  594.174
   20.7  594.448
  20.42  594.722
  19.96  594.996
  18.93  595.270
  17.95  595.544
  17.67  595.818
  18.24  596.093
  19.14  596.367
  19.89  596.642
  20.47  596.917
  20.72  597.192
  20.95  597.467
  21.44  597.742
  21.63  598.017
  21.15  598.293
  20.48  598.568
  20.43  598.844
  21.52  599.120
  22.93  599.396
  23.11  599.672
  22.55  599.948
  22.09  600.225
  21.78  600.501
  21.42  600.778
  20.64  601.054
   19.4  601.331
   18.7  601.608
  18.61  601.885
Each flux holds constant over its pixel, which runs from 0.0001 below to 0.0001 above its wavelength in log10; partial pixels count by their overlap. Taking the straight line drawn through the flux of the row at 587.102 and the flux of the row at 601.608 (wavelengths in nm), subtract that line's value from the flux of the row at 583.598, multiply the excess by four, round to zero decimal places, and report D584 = 12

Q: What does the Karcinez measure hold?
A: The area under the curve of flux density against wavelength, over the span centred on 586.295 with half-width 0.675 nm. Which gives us 28.6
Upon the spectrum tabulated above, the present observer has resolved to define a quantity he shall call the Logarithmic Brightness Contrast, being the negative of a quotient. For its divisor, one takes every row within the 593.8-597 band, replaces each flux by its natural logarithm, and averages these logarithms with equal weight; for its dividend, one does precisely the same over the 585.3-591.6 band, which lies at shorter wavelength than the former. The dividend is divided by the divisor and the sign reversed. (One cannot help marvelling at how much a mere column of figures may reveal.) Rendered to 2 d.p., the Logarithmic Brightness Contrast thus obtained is -1.01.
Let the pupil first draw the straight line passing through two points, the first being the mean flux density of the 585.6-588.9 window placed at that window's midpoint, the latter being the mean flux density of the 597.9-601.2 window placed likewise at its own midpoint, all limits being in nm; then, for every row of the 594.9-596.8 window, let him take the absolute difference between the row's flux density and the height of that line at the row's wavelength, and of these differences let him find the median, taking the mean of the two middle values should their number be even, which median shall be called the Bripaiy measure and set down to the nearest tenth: 2.2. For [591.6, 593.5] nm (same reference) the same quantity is 1.4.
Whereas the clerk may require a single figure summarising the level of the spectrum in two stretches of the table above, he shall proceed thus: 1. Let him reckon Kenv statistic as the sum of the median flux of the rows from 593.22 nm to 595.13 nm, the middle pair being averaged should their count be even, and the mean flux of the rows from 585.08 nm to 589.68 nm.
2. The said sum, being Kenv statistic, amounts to 41.3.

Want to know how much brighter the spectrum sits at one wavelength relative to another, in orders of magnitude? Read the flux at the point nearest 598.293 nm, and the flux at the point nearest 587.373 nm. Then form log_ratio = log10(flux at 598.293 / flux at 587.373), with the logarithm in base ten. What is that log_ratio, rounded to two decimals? 0.04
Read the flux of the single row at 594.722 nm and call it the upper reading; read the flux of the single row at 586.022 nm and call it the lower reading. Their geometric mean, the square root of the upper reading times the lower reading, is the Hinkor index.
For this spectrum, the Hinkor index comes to 21.0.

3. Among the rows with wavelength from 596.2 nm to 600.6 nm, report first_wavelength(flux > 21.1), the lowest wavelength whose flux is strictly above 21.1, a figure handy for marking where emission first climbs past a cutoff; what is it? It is 597.742 nm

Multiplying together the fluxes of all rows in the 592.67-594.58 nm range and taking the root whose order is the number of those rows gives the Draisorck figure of 22.0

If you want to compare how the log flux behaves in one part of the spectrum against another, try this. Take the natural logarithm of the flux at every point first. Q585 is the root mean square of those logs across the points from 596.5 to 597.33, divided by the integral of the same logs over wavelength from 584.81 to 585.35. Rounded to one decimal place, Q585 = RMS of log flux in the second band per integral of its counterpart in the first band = 1.8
